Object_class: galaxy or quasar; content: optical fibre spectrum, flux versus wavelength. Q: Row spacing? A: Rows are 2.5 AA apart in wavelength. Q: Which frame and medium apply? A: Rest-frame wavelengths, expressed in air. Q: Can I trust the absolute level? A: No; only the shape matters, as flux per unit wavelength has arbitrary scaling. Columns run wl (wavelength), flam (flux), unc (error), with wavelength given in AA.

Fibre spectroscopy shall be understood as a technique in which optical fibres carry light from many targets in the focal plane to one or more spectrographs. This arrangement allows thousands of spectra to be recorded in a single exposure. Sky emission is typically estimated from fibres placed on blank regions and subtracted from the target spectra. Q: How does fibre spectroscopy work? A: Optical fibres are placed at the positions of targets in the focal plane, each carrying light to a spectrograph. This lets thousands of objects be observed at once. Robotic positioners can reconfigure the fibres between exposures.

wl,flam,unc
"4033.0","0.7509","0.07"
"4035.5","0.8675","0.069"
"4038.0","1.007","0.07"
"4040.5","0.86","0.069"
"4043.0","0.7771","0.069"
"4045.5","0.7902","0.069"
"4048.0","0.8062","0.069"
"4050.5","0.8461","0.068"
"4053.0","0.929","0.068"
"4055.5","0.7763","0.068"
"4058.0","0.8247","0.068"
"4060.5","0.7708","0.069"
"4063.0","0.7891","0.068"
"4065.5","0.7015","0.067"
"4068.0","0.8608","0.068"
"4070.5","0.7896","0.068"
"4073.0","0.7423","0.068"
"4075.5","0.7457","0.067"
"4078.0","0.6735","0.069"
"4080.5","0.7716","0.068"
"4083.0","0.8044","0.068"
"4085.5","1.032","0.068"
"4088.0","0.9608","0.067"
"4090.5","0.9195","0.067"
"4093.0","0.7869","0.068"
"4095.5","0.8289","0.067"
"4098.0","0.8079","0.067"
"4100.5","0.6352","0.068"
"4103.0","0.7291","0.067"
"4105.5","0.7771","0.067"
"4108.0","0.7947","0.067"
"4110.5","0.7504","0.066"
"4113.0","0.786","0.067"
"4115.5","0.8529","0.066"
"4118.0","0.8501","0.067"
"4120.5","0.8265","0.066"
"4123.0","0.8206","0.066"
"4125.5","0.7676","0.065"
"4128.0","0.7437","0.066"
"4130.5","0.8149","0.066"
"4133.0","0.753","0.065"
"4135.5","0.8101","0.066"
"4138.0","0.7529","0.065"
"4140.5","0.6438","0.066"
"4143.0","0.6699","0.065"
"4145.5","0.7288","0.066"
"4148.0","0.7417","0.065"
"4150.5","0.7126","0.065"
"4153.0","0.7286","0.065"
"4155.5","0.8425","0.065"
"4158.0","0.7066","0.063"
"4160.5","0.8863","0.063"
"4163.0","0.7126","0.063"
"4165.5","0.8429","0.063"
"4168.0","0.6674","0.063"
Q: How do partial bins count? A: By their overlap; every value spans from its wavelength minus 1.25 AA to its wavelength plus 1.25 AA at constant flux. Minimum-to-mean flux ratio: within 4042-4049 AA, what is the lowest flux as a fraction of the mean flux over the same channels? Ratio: 0.982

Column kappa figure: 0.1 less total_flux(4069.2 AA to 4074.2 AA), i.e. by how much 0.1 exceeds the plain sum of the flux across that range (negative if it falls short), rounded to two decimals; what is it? -1.43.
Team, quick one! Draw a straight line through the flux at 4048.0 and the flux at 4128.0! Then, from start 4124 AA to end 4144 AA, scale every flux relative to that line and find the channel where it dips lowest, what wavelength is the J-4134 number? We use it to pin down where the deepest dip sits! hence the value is 4140.5 AA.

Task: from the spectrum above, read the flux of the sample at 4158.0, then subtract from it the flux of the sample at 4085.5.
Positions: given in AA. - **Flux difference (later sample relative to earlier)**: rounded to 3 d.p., -0.325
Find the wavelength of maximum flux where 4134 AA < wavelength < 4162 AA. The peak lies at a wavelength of 4160.5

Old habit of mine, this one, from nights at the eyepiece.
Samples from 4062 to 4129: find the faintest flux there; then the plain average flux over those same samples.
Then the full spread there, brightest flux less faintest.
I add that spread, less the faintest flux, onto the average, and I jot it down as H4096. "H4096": 0.56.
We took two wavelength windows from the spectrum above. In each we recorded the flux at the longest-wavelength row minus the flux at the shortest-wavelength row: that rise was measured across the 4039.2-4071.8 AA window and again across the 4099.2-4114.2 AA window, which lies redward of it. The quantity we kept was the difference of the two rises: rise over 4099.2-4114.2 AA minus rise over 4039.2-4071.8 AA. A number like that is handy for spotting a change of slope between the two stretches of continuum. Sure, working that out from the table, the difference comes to 0.22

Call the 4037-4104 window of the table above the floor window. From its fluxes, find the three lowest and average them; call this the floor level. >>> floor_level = 0.67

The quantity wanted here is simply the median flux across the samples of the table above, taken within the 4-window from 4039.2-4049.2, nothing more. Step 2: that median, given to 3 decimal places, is 0.798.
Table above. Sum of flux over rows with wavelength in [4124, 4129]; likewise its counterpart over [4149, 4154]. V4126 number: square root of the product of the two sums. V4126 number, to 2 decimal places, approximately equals 1.48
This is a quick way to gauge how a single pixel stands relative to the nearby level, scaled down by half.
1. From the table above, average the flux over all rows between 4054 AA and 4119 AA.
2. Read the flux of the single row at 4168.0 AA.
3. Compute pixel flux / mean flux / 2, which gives 0.418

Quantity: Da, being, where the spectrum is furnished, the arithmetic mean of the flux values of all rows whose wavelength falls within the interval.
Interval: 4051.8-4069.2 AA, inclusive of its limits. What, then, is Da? 0.807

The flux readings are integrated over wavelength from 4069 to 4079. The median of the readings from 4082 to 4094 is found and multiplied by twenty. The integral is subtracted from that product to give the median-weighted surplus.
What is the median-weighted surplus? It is 11.0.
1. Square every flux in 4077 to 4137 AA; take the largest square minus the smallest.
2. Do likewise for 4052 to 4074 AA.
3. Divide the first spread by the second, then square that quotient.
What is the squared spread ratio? 3.2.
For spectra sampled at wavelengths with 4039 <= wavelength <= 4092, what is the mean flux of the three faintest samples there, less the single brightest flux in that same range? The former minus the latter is -0.33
